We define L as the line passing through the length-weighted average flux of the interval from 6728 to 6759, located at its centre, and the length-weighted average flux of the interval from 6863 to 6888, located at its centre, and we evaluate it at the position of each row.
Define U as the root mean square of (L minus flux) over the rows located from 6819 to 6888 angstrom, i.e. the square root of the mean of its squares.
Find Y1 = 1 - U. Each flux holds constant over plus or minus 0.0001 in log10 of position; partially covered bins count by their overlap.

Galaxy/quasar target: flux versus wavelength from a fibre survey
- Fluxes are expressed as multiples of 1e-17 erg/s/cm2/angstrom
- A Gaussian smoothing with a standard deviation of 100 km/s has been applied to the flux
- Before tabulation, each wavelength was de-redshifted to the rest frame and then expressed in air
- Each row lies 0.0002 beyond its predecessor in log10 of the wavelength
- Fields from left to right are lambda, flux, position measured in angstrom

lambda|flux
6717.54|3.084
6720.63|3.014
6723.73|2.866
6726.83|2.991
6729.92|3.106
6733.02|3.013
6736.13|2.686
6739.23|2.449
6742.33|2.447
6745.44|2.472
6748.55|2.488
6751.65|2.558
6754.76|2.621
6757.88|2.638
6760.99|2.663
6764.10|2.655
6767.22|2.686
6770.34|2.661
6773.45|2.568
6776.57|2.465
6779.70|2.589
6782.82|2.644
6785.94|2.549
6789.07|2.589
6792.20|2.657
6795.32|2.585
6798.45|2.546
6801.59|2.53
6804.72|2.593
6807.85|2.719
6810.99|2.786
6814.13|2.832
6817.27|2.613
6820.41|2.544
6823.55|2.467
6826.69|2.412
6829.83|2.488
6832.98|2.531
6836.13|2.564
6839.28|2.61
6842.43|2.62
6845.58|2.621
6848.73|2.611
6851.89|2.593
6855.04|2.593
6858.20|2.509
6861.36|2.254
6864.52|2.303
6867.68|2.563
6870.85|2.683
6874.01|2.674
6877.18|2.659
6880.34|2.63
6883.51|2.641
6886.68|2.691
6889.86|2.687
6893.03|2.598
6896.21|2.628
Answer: 0.87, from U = 0.128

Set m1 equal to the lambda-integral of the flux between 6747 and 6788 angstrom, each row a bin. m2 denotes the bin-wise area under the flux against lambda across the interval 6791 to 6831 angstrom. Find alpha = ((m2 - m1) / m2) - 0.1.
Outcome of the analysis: -0.125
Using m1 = 107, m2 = 104.0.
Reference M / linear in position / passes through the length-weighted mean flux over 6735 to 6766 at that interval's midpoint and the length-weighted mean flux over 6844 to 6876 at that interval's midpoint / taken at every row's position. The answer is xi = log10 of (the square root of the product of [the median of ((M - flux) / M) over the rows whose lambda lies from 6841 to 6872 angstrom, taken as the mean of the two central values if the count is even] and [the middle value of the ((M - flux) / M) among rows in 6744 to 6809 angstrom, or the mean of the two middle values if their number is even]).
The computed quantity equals -1.82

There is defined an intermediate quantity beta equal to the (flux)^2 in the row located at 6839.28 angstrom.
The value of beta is 6.81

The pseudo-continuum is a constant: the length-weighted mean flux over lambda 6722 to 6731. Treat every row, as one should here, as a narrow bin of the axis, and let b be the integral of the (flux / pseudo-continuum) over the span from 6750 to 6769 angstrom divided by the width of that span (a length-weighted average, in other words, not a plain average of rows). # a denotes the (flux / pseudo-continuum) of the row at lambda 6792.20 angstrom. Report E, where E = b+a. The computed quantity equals 1.77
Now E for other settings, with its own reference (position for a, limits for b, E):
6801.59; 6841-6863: 1.70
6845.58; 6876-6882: 1.77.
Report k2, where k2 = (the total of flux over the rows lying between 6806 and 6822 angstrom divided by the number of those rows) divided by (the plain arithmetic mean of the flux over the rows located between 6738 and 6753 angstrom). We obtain 1.09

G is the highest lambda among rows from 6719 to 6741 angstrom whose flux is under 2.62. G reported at 6739.23 angstrom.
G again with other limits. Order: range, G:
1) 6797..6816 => 6804.72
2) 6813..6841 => 6839.28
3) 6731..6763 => 6751.65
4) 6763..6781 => 6779.70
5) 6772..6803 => 6801.59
